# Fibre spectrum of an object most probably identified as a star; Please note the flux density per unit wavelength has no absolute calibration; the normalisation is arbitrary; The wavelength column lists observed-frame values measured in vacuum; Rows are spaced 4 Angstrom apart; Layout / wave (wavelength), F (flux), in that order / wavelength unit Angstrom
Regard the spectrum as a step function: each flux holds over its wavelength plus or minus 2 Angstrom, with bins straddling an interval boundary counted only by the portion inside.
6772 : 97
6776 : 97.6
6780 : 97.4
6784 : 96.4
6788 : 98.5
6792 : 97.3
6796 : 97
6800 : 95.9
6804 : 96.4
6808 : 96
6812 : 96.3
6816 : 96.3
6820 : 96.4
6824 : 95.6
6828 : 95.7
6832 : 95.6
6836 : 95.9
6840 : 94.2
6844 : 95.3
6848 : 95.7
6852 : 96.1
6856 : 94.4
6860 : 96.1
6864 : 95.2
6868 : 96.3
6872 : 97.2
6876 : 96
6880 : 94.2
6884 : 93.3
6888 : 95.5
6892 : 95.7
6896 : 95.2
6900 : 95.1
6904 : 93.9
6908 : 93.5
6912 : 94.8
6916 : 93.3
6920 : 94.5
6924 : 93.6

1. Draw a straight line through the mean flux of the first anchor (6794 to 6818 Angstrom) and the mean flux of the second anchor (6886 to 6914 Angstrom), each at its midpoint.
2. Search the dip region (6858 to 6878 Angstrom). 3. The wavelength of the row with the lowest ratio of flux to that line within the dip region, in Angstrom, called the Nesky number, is 6864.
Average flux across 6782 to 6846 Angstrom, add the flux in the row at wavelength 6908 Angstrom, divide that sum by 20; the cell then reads 9.48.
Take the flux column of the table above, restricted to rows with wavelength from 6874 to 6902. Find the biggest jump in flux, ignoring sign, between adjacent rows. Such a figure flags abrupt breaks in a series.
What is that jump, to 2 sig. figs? 2.2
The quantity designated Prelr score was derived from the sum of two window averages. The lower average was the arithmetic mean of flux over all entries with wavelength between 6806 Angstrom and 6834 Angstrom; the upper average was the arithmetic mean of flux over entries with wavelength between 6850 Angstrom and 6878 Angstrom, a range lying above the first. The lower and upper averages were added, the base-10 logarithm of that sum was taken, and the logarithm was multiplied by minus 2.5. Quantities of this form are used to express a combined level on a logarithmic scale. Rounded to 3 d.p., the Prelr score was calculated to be -5.708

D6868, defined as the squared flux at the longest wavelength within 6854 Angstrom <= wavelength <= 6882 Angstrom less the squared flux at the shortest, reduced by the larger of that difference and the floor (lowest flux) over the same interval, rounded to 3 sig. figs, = -132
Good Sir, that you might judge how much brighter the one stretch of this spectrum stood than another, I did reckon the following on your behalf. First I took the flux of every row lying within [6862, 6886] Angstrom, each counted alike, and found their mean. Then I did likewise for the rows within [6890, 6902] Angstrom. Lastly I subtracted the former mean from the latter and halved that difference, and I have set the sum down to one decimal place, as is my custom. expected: 0.0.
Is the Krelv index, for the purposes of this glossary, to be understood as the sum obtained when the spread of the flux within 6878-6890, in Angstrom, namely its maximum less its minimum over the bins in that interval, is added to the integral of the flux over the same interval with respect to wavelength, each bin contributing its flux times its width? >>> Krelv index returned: 1134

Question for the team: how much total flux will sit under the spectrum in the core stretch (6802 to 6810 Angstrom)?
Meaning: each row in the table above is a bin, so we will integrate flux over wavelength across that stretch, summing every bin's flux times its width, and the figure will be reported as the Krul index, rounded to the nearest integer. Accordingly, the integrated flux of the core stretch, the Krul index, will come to 770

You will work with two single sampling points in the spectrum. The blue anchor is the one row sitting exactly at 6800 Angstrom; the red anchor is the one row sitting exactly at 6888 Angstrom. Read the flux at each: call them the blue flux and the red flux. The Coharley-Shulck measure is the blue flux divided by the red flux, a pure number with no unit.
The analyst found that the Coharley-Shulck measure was 1.00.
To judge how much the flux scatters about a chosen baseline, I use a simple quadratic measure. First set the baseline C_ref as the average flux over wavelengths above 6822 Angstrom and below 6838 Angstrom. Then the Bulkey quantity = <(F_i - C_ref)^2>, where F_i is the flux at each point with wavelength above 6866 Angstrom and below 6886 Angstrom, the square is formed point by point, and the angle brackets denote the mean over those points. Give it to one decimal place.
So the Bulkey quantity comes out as 2.1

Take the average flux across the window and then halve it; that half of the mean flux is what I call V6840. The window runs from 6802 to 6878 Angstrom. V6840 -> 47.9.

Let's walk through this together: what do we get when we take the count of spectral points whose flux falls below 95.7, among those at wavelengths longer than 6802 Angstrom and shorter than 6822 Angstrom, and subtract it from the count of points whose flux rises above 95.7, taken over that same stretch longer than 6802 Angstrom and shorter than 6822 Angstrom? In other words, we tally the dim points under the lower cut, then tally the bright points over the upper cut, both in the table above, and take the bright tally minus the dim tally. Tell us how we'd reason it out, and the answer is 5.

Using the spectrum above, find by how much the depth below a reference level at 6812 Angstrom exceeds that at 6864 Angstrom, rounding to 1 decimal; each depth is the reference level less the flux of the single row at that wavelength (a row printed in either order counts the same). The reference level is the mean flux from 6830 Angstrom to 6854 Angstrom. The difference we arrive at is -1.1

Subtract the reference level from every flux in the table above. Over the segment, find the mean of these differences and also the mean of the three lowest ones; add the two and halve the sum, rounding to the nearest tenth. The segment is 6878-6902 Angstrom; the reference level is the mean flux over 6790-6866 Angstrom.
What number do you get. -1.3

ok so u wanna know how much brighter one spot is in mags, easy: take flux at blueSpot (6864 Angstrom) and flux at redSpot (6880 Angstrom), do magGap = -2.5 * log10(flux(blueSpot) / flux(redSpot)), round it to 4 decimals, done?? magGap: -0.0115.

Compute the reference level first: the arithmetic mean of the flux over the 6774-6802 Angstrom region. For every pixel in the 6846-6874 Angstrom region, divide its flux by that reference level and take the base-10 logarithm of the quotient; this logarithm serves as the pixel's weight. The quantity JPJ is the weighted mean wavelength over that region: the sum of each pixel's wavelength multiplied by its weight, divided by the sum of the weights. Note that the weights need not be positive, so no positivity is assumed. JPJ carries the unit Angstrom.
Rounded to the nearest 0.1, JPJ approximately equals 6857.5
